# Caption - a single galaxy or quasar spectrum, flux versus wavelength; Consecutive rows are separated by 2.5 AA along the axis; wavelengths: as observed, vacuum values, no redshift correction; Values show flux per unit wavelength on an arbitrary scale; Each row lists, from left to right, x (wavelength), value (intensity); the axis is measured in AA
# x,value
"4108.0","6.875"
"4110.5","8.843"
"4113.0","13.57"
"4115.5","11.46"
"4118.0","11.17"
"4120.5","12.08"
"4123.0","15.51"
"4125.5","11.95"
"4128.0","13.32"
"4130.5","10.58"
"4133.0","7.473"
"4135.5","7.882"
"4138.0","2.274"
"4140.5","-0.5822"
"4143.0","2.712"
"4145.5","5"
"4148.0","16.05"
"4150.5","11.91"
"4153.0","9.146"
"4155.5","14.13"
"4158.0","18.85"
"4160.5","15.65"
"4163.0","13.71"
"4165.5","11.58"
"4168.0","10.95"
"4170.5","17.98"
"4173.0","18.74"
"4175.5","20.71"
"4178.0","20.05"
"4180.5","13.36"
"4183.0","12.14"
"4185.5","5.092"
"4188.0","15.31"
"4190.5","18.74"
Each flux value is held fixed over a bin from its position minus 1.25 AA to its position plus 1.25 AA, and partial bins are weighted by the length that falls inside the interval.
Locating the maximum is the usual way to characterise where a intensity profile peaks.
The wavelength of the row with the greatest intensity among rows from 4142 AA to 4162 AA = 4158.0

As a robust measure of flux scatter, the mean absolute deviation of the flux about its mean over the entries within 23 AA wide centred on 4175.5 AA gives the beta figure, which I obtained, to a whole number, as 4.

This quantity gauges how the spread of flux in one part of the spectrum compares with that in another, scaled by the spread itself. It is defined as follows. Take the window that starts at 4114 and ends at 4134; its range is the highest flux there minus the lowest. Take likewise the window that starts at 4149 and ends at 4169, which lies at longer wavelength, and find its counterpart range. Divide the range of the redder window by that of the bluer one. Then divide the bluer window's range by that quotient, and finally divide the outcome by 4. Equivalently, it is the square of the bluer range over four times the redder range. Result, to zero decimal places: 2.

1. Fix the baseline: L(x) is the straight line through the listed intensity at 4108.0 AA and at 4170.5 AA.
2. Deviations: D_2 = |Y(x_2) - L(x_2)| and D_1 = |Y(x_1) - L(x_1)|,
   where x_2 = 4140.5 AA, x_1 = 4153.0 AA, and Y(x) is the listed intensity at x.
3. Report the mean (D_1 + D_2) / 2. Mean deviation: 9.5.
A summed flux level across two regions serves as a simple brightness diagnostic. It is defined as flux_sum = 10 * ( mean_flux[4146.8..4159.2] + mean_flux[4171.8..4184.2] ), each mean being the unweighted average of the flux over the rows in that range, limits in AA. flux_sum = 310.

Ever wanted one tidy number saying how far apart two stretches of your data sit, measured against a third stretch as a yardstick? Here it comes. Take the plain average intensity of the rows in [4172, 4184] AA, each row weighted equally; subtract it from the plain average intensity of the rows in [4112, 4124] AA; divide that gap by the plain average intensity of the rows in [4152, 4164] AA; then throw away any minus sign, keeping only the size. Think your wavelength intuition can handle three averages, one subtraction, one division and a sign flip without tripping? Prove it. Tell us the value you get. 0.30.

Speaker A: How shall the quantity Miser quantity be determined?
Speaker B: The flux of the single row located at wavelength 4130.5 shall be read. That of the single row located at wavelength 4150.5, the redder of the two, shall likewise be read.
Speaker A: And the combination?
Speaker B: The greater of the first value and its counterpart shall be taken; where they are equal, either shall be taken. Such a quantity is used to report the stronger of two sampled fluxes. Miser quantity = 11.9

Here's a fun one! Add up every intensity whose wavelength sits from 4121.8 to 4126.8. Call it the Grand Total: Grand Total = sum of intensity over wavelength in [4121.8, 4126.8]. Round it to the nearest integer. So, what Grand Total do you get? 27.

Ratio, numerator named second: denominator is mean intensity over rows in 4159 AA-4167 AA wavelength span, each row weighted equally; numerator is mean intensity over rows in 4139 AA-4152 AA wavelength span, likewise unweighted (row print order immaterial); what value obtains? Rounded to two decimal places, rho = 0.51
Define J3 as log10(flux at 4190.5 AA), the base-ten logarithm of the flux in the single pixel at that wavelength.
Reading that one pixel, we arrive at 1.27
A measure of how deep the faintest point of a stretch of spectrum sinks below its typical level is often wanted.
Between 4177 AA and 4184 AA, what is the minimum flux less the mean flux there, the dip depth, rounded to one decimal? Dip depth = -3.0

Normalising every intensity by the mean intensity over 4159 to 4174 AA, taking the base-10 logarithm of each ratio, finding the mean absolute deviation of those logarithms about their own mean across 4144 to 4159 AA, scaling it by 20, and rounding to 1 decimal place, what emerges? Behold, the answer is 3.1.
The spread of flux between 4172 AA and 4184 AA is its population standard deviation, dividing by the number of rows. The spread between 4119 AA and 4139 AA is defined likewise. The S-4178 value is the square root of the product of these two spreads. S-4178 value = 3.7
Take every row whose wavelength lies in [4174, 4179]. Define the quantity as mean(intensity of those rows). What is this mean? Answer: 20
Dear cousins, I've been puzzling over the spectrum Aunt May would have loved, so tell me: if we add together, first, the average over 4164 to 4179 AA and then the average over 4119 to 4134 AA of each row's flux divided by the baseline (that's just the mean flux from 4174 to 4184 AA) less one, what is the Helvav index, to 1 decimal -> -0.3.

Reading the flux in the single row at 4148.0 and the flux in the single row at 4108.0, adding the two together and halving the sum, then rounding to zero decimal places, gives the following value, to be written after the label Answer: 11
